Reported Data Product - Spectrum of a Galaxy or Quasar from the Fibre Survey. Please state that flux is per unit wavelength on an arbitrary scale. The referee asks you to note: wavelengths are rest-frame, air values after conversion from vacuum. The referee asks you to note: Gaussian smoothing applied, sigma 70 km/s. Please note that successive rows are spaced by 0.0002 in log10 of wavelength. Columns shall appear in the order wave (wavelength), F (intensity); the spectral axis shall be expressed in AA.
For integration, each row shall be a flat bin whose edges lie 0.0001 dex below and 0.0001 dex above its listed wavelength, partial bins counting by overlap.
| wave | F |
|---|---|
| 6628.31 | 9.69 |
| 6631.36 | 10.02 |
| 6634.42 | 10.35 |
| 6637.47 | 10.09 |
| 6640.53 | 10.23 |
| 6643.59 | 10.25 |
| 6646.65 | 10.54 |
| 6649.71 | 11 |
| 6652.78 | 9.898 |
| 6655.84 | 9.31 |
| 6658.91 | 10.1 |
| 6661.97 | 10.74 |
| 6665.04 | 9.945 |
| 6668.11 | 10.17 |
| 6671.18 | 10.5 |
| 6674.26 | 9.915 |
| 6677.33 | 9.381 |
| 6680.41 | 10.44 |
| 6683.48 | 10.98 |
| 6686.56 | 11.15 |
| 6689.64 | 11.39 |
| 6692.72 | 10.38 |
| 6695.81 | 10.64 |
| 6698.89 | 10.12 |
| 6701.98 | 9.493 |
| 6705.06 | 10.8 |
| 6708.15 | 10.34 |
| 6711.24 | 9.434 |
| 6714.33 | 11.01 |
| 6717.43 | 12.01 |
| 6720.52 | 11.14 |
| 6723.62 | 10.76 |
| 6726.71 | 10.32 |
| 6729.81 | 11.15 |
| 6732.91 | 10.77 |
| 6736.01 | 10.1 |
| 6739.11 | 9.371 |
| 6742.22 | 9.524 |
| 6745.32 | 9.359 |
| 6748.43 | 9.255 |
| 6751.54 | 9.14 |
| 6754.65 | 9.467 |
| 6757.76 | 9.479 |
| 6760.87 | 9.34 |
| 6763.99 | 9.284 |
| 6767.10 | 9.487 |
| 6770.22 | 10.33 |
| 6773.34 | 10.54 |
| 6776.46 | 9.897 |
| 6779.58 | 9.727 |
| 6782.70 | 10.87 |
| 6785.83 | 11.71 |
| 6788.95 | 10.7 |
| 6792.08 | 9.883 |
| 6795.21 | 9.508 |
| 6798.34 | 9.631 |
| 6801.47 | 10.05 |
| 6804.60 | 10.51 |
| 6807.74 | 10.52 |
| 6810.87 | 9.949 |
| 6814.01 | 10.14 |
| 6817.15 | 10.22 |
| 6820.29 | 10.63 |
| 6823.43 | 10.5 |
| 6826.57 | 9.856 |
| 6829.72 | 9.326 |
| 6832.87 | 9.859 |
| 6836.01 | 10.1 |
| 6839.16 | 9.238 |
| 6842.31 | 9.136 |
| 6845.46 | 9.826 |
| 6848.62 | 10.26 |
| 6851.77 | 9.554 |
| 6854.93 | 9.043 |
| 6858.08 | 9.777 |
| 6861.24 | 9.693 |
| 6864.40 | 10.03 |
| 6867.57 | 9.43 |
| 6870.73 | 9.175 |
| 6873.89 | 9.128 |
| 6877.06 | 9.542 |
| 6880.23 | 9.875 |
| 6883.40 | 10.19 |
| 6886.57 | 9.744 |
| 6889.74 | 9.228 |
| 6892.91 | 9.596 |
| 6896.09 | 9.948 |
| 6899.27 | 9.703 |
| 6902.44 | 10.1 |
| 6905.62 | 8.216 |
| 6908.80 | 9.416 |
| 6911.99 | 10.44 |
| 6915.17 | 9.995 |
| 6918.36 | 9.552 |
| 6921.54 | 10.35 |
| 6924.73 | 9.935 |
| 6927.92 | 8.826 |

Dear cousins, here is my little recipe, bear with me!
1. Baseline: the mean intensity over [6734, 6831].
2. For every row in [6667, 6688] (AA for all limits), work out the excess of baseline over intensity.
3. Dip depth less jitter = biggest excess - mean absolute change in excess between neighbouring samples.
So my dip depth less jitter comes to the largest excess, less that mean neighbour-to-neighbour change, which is 0.03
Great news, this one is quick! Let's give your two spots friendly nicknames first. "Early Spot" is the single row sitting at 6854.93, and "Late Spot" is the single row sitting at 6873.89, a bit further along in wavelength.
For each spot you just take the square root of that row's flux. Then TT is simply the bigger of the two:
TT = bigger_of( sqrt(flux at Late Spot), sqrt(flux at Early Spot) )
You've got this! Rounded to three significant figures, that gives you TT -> 3.02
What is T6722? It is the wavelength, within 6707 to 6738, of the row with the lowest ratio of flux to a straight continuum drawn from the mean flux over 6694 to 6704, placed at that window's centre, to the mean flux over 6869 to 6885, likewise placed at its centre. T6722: 6711.24 AA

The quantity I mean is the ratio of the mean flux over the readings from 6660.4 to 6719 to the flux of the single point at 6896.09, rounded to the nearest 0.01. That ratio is 1.05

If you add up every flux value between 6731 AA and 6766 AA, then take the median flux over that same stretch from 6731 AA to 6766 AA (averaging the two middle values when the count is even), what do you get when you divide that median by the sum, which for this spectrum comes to 0.0892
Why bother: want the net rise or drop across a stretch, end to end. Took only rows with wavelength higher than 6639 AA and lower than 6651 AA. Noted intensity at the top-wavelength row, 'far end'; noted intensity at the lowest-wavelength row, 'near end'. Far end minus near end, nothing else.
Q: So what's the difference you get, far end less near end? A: 0.8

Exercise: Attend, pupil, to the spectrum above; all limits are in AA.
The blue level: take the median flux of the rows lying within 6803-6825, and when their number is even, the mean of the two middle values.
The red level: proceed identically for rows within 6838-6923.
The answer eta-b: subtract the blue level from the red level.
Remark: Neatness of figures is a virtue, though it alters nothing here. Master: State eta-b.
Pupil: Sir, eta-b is -0.8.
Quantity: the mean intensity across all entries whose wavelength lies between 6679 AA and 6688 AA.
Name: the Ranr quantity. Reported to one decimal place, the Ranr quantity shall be 10.9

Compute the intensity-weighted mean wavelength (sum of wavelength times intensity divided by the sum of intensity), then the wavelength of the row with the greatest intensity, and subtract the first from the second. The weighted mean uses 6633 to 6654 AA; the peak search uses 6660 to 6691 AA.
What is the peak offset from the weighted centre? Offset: 46.0 AA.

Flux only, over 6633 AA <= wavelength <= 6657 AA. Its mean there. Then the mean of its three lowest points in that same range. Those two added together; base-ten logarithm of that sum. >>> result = 1.30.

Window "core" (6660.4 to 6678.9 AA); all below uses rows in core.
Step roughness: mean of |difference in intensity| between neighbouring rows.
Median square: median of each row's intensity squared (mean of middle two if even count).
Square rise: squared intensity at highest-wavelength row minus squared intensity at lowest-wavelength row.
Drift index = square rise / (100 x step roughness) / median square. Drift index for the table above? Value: -0.0055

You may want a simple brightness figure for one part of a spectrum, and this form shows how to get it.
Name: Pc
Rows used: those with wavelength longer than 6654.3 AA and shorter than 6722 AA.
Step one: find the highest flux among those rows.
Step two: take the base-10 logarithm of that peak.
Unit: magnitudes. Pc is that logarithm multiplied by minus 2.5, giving -2.699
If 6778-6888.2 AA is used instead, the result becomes -2.671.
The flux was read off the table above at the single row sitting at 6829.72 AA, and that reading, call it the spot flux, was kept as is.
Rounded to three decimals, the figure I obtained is 9.326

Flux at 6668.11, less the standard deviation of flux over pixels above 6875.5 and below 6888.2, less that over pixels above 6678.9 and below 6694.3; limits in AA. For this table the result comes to 9.5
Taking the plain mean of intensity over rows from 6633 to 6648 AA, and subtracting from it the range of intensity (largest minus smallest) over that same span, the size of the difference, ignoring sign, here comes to 9.84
